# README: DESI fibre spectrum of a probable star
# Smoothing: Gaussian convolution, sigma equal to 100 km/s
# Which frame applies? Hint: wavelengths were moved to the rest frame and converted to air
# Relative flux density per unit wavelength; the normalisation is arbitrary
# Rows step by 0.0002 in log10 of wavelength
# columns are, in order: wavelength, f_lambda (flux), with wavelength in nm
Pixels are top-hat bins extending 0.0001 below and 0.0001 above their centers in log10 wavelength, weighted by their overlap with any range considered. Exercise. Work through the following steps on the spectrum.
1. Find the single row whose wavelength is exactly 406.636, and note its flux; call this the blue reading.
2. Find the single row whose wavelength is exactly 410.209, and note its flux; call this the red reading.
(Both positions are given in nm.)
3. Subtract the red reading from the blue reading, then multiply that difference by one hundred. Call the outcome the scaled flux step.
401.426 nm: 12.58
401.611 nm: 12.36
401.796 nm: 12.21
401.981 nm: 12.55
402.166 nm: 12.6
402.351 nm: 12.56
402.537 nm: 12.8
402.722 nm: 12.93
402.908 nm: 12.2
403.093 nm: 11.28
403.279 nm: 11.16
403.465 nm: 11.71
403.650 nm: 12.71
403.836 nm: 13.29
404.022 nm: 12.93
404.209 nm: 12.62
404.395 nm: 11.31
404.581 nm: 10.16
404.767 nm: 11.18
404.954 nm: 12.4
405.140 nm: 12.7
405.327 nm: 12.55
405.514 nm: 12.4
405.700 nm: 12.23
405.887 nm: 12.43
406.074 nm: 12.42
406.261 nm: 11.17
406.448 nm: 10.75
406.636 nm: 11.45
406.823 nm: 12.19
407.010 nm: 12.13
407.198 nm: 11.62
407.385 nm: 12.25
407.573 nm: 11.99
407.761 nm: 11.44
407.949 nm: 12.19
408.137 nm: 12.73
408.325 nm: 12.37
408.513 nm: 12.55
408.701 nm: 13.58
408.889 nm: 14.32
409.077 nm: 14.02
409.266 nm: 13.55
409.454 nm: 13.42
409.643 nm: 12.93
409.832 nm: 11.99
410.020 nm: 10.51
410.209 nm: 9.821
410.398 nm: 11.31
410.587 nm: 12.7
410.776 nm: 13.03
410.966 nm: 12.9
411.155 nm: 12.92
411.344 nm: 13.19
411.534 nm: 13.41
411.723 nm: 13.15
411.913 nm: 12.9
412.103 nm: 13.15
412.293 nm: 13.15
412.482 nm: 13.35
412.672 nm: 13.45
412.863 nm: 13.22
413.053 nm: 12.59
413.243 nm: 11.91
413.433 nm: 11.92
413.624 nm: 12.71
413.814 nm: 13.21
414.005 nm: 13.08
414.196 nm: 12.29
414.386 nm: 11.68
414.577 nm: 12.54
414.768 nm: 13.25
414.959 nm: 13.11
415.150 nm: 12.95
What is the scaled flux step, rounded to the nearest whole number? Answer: 163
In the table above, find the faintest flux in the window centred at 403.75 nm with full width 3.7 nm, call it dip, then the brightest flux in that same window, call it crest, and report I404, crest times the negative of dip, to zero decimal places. -135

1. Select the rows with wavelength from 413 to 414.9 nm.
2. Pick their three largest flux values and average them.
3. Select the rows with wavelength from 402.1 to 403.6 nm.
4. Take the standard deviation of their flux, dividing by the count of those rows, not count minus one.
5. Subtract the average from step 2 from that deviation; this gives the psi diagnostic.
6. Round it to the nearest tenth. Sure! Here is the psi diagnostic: -12.5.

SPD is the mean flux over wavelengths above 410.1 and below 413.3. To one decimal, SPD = 12.7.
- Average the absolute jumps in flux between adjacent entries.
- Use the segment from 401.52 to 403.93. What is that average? 0.40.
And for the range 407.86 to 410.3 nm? 0.61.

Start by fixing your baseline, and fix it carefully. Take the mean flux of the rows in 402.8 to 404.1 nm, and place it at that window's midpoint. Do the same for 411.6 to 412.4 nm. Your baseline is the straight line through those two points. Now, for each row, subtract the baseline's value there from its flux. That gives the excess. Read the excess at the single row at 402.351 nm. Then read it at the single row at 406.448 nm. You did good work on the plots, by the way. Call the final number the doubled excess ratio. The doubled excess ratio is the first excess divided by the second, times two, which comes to -0.6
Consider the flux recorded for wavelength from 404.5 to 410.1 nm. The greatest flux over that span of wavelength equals 14.32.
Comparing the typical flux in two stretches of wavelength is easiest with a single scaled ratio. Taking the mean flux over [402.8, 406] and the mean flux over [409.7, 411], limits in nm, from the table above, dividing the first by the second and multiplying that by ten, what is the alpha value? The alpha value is 10.3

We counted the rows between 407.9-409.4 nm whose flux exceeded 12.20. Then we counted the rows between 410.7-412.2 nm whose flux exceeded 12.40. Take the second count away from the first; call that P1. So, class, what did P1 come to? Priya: -1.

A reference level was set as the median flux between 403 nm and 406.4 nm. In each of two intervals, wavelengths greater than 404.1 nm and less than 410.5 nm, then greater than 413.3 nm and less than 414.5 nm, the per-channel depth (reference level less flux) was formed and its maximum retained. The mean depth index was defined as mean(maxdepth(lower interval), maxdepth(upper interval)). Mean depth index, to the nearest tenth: 1.6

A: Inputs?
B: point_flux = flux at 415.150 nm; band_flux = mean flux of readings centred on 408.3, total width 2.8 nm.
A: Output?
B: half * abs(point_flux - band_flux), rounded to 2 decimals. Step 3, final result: 0.11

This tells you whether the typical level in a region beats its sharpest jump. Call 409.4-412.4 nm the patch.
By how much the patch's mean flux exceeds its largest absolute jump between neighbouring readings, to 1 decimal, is 11.0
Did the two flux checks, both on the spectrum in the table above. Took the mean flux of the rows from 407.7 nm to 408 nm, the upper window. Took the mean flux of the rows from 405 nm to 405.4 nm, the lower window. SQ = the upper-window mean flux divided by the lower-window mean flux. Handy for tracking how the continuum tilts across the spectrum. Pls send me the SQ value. 0.94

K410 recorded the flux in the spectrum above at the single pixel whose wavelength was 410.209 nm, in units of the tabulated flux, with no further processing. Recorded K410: 9.821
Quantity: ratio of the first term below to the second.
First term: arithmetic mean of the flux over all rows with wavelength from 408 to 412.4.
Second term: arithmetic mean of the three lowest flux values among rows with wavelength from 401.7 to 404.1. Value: 1.121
